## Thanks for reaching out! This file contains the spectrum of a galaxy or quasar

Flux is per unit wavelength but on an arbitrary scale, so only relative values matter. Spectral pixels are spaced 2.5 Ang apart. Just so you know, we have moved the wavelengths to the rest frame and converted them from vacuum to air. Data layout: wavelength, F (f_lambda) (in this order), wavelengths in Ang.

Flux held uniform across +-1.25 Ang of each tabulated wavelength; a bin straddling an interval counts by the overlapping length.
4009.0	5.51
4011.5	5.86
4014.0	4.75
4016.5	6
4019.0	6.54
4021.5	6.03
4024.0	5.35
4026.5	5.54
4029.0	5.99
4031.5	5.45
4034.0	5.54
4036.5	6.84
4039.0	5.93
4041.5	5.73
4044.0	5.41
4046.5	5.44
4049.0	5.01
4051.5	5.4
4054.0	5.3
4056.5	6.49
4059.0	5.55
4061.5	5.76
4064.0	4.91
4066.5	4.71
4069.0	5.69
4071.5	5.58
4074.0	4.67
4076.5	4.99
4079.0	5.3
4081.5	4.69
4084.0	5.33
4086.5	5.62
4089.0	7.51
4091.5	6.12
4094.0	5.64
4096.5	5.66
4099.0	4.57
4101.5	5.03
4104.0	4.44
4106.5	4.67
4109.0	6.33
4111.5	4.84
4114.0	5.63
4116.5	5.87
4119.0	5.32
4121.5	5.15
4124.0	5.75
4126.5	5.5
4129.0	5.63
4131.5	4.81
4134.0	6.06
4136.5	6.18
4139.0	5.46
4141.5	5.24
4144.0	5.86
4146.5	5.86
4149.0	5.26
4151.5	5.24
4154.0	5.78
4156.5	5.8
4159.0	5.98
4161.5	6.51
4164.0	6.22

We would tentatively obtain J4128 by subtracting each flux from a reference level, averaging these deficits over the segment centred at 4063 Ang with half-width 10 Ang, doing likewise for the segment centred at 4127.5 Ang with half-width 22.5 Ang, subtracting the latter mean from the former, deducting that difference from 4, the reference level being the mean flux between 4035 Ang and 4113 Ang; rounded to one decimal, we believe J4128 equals 4.0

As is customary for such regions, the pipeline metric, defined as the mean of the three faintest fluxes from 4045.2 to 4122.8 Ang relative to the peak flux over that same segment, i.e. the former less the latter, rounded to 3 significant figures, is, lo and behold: -2.95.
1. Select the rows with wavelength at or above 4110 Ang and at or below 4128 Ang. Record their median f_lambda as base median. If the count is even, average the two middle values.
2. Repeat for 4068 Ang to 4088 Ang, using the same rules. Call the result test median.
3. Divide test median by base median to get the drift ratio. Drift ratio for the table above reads 0.97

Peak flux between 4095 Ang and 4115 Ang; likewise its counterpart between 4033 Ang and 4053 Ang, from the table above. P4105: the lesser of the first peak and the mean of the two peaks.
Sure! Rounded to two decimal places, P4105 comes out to 6.33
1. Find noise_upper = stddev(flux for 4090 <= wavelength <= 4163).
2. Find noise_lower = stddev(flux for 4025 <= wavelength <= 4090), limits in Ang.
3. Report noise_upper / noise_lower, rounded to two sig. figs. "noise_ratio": 0.83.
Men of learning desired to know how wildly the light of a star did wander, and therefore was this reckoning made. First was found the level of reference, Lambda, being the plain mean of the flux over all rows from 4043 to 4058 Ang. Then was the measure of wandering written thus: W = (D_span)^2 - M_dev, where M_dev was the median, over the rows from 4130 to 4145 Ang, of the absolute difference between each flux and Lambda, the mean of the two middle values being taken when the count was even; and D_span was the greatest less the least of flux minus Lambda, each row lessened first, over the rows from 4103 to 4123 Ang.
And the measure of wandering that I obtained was 3.1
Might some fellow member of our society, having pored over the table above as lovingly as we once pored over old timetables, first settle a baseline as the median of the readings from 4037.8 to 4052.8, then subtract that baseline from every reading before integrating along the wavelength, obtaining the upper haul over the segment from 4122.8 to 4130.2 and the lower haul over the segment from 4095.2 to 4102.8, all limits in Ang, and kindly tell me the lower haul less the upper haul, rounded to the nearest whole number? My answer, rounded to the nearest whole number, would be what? -4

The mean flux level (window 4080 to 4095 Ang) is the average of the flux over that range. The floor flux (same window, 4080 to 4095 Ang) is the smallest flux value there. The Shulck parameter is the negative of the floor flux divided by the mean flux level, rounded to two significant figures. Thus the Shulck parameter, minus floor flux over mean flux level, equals -0.81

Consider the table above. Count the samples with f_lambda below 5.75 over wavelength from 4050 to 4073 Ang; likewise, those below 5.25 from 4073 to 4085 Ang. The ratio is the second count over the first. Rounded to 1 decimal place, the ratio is 0.4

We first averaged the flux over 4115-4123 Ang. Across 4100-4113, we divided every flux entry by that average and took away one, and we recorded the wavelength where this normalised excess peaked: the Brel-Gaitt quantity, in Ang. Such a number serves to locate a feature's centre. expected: 4109.0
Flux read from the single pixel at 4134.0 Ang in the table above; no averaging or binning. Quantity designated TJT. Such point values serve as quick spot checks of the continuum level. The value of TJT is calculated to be 6.06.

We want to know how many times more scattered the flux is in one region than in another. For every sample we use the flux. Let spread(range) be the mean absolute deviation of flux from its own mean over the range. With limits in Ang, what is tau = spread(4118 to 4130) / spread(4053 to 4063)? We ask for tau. 0.53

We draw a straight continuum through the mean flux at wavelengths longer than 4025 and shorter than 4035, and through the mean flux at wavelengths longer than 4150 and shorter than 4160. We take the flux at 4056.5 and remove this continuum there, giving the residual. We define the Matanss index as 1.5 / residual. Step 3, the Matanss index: 1.8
